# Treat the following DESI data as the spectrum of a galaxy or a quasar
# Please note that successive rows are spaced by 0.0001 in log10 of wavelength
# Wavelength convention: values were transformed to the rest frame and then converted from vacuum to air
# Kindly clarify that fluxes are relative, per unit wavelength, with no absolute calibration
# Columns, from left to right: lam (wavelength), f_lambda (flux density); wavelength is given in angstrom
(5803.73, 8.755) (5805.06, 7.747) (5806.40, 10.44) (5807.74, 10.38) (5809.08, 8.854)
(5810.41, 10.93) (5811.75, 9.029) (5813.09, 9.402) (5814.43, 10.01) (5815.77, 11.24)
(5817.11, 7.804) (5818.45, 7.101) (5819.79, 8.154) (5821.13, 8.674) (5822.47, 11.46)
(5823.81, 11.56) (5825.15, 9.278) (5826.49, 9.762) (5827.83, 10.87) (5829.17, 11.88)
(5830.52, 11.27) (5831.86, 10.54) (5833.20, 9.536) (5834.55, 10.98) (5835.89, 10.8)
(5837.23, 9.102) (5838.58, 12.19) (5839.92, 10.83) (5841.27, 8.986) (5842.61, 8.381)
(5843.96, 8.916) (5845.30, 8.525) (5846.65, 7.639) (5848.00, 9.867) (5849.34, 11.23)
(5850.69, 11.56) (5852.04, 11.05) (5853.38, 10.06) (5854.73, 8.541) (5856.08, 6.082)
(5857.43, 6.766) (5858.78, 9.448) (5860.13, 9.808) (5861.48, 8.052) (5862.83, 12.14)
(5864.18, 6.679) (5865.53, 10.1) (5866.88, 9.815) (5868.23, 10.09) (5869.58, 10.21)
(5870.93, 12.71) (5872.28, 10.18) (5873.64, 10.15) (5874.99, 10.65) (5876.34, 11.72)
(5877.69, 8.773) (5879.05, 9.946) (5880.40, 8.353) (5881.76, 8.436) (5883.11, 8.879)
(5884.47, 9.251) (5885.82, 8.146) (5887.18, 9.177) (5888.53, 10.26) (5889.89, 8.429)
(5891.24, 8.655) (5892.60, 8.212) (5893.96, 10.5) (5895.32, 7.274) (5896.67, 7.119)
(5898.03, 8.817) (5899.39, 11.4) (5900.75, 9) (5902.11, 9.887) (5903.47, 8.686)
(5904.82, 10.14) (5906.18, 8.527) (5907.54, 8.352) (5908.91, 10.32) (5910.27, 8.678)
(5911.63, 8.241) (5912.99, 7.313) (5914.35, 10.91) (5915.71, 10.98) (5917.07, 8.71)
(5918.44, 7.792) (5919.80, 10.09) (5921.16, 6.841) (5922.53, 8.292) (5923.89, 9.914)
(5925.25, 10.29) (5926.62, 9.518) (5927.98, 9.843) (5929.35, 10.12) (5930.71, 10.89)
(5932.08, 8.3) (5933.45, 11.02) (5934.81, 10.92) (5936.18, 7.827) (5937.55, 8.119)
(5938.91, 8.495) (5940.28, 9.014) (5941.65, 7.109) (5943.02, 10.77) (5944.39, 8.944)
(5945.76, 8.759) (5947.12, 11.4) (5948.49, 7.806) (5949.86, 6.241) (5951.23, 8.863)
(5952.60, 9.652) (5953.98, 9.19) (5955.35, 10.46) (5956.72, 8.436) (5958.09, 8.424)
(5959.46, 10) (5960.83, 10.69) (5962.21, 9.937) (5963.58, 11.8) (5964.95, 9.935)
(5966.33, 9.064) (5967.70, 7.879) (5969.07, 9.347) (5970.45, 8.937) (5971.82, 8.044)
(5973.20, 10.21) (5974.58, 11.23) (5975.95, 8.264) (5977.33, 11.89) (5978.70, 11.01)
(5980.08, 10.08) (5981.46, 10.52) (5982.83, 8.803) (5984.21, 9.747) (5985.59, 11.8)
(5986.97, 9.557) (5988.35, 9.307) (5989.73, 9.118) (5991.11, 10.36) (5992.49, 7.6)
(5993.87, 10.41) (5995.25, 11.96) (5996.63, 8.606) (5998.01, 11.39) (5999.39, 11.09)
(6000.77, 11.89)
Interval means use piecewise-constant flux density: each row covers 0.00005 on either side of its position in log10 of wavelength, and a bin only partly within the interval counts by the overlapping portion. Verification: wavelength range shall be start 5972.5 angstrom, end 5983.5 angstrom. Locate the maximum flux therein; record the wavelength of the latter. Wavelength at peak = 5977.33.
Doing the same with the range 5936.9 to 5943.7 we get 5943.02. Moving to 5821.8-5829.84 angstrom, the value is 5829.17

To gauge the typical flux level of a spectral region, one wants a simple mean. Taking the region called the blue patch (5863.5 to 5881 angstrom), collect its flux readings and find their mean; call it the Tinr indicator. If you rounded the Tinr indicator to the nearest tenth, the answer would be 10.0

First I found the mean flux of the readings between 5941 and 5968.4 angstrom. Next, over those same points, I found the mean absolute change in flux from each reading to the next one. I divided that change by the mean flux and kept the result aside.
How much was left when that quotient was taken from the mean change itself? 1.38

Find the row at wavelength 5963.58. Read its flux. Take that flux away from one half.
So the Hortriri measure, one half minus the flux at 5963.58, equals -11.3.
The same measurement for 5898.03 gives -8.3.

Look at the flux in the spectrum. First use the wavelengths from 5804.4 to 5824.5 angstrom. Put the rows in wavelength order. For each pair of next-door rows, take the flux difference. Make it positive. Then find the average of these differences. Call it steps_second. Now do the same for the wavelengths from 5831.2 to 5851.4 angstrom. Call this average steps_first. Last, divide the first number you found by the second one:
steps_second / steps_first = 1.1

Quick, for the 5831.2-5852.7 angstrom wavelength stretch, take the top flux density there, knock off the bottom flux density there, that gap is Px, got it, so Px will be 4.55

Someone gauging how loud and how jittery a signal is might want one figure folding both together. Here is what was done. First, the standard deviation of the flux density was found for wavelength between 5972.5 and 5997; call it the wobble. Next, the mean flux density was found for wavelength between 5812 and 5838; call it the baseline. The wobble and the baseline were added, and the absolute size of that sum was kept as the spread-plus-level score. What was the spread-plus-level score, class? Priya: 11.2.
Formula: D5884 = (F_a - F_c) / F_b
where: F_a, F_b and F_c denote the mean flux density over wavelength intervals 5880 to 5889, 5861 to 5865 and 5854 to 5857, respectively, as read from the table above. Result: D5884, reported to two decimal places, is 0.18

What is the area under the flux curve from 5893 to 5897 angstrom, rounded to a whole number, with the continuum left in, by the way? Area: 34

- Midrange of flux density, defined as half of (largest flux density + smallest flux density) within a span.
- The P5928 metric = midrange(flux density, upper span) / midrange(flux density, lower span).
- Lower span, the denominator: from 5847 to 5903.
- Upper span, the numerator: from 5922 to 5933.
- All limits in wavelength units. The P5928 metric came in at 1.02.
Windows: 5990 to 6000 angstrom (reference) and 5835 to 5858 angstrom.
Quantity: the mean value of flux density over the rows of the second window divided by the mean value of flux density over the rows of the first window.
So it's 0.93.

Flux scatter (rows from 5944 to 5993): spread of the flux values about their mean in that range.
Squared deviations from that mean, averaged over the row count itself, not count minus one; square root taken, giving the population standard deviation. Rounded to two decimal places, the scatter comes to 1.28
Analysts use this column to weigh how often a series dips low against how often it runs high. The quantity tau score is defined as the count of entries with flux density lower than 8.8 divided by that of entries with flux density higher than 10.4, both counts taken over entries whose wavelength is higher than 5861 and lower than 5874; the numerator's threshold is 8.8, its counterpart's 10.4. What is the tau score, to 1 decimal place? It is 1.0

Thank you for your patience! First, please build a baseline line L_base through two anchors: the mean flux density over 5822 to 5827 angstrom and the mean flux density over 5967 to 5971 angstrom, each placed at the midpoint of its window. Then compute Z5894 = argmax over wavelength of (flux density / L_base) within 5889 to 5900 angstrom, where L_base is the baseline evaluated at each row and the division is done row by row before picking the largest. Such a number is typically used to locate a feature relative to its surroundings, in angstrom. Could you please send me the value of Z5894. 5899.39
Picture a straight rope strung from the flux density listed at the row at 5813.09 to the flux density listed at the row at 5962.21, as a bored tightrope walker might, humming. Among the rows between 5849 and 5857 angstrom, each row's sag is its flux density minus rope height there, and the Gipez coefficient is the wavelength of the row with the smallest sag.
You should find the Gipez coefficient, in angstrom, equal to 5856.08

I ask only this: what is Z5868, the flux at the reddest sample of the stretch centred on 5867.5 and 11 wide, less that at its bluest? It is -2.0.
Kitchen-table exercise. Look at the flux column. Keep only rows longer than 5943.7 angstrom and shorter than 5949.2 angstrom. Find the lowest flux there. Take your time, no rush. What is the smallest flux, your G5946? 7.806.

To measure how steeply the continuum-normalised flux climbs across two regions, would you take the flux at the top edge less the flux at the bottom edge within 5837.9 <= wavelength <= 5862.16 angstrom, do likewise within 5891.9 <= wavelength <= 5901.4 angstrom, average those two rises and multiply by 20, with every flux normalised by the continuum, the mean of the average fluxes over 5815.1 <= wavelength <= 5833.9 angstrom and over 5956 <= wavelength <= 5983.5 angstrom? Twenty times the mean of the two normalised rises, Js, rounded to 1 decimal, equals -3.4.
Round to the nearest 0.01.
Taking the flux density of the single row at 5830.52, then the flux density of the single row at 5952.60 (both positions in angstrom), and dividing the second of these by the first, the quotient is 0.86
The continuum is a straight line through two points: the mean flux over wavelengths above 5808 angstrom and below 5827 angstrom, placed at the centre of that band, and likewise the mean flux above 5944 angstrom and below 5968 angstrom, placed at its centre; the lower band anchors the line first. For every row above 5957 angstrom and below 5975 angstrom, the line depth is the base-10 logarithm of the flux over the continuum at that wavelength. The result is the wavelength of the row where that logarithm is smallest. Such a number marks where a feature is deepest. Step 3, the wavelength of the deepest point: 5967.70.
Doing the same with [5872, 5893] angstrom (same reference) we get 5885.82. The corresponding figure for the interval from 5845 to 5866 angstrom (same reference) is 5856.08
